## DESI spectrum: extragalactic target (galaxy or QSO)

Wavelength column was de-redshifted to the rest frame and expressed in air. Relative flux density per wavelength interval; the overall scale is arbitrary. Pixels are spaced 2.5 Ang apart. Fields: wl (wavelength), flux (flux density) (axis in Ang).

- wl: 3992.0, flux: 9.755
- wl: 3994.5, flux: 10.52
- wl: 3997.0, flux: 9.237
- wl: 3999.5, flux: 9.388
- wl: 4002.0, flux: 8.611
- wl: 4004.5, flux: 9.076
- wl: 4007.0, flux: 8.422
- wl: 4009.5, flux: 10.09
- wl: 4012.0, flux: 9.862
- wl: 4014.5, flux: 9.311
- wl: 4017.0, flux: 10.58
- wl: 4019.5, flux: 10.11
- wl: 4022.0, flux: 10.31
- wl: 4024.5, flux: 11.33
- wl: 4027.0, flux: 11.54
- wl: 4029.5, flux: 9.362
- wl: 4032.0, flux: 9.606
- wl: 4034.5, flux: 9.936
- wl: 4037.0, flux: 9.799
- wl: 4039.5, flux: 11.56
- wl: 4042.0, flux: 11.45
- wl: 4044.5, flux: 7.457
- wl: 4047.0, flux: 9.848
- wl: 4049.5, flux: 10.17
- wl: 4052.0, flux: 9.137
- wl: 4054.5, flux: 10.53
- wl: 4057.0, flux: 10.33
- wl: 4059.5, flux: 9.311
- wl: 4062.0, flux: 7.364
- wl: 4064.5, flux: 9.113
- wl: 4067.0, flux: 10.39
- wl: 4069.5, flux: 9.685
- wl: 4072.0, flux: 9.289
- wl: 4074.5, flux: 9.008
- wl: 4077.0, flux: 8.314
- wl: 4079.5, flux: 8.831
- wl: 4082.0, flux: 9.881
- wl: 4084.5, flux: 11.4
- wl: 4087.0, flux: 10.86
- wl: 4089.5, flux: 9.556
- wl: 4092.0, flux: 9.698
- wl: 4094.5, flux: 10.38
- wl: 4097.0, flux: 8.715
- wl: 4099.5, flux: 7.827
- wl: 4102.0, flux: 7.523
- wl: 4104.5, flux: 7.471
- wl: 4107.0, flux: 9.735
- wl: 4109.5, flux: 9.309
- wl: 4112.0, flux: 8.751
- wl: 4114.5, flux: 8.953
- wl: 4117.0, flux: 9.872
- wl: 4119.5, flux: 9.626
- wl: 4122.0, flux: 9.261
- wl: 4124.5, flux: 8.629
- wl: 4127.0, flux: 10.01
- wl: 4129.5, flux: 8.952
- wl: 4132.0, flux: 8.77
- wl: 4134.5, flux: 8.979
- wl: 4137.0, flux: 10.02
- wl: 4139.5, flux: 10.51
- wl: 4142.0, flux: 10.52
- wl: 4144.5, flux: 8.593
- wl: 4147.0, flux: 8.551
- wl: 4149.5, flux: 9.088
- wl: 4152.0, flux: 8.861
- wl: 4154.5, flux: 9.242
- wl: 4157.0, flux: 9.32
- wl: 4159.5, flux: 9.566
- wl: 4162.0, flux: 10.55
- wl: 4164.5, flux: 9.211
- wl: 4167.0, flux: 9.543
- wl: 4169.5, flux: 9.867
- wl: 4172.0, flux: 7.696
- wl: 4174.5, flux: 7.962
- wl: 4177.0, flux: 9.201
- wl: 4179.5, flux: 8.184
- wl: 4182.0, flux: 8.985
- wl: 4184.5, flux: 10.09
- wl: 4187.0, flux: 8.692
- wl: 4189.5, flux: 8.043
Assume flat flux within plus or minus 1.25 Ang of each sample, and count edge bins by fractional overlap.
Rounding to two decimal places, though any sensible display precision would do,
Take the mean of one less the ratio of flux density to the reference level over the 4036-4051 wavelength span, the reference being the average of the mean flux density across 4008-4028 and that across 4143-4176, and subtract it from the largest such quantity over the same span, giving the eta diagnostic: 0.27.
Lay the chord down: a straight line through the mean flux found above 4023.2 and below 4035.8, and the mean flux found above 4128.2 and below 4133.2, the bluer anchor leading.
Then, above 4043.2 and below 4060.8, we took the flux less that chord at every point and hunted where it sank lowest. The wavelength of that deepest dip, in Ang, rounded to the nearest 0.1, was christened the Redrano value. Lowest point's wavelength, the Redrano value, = 4044.5 Ang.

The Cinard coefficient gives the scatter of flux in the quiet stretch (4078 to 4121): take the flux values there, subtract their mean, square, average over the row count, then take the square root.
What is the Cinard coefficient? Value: 1.1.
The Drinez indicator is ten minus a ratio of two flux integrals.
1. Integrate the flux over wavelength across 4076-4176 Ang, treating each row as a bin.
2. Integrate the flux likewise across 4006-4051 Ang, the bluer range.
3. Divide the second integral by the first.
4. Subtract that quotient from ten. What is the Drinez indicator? 9.51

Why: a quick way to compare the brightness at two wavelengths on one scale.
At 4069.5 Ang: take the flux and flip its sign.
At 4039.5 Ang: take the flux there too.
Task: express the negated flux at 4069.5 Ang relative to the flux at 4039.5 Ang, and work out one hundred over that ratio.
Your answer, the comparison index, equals -119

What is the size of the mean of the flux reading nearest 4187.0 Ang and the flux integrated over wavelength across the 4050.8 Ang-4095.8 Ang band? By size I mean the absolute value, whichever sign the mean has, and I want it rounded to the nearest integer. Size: 221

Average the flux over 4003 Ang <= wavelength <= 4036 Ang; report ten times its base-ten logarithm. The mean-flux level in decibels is 9.98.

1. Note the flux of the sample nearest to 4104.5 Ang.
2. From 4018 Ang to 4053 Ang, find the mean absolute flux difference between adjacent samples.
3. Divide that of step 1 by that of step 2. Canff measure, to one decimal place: 7.0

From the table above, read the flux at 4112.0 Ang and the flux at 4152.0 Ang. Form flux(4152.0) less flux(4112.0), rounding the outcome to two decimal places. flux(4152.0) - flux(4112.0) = 0.11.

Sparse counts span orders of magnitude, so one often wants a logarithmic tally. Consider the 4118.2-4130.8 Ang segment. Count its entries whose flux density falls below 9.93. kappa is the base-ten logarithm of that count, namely 0.60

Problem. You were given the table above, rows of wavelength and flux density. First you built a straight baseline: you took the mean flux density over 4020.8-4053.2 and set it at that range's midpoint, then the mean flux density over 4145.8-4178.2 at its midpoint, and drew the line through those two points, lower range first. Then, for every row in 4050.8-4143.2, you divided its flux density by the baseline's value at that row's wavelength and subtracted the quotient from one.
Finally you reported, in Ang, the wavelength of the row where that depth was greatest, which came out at 4062.0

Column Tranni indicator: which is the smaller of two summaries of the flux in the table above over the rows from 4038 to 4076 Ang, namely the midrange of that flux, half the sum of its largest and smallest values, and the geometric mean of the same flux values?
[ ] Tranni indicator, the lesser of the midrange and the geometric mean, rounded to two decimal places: 9.46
